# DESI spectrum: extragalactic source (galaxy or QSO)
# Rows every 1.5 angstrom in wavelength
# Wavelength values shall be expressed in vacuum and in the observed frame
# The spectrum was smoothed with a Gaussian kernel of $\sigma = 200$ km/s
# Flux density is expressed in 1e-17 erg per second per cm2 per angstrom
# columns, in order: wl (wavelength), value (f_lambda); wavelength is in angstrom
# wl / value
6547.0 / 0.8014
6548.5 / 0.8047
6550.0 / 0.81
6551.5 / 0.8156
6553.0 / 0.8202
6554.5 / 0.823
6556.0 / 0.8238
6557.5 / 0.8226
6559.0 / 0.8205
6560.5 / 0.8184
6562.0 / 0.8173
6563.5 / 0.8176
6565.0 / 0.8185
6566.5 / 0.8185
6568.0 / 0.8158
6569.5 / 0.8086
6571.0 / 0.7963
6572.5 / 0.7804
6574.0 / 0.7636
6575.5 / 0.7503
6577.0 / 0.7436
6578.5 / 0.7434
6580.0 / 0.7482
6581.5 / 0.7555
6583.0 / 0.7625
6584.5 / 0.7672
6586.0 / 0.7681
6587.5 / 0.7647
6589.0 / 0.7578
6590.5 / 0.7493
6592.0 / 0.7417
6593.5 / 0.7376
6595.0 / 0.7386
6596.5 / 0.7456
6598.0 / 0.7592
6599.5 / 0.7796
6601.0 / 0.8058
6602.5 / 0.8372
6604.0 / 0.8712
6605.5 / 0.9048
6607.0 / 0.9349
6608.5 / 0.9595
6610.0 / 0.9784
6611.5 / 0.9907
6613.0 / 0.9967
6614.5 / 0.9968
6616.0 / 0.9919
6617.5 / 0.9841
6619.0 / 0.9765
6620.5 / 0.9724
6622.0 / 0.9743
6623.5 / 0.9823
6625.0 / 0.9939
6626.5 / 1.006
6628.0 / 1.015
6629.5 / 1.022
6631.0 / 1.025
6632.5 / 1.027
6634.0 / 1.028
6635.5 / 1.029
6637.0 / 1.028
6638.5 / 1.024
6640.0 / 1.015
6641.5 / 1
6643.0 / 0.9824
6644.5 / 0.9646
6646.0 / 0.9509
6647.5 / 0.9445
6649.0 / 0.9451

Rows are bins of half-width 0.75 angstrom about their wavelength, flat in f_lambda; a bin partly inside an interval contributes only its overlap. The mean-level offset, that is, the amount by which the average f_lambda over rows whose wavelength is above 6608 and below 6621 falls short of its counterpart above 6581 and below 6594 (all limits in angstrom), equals -0.23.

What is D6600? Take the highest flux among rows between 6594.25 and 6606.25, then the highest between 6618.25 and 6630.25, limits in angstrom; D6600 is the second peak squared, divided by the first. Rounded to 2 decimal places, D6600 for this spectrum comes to 1.15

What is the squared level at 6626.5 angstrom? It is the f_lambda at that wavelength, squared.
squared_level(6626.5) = 1.0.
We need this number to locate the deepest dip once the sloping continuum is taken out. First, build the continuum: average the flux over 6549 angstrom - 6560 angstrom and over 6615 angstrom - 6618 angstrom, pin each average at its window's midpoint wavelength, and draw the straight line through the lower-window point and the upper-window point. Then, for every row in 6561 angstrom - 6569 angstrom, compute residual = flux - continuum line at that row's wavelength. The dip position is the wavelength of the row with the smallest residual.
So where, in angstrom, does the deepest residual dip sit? 6568.0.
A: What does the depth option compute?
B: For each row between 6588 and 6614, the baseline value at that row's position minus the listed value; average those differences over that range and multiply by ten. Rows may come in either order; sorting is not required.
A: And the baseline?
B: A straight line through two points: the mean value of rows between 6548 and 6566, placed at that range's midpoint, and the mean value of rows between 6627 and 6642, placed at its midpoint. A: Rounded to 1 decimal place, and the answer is 0.9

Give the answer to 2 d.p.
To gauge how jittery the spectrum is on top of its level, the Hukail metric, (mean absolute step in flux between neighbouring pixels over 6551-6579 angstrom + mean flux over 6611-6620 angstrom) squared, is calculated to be 0.99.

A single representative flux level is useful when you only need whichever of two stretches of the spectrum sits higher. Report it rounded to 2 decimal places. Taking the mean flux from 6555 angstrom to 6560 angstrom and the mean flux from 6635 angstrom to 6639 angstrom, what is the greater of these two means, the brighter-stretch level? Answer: 1.03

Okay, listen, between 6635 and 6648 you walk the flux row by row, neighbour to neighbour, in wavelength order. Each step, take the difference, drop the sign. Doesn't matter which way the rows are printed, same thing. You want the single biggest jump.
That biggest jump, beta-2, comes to 0.018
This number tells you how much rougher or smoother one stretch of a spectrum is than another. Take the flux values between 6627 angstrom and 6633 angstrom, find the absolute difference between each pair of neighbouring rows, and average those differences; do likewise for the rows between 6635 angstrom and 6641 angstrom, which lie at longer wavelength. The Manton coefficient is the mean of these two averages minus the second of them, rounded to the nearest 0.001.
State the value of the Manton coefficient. 0.000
